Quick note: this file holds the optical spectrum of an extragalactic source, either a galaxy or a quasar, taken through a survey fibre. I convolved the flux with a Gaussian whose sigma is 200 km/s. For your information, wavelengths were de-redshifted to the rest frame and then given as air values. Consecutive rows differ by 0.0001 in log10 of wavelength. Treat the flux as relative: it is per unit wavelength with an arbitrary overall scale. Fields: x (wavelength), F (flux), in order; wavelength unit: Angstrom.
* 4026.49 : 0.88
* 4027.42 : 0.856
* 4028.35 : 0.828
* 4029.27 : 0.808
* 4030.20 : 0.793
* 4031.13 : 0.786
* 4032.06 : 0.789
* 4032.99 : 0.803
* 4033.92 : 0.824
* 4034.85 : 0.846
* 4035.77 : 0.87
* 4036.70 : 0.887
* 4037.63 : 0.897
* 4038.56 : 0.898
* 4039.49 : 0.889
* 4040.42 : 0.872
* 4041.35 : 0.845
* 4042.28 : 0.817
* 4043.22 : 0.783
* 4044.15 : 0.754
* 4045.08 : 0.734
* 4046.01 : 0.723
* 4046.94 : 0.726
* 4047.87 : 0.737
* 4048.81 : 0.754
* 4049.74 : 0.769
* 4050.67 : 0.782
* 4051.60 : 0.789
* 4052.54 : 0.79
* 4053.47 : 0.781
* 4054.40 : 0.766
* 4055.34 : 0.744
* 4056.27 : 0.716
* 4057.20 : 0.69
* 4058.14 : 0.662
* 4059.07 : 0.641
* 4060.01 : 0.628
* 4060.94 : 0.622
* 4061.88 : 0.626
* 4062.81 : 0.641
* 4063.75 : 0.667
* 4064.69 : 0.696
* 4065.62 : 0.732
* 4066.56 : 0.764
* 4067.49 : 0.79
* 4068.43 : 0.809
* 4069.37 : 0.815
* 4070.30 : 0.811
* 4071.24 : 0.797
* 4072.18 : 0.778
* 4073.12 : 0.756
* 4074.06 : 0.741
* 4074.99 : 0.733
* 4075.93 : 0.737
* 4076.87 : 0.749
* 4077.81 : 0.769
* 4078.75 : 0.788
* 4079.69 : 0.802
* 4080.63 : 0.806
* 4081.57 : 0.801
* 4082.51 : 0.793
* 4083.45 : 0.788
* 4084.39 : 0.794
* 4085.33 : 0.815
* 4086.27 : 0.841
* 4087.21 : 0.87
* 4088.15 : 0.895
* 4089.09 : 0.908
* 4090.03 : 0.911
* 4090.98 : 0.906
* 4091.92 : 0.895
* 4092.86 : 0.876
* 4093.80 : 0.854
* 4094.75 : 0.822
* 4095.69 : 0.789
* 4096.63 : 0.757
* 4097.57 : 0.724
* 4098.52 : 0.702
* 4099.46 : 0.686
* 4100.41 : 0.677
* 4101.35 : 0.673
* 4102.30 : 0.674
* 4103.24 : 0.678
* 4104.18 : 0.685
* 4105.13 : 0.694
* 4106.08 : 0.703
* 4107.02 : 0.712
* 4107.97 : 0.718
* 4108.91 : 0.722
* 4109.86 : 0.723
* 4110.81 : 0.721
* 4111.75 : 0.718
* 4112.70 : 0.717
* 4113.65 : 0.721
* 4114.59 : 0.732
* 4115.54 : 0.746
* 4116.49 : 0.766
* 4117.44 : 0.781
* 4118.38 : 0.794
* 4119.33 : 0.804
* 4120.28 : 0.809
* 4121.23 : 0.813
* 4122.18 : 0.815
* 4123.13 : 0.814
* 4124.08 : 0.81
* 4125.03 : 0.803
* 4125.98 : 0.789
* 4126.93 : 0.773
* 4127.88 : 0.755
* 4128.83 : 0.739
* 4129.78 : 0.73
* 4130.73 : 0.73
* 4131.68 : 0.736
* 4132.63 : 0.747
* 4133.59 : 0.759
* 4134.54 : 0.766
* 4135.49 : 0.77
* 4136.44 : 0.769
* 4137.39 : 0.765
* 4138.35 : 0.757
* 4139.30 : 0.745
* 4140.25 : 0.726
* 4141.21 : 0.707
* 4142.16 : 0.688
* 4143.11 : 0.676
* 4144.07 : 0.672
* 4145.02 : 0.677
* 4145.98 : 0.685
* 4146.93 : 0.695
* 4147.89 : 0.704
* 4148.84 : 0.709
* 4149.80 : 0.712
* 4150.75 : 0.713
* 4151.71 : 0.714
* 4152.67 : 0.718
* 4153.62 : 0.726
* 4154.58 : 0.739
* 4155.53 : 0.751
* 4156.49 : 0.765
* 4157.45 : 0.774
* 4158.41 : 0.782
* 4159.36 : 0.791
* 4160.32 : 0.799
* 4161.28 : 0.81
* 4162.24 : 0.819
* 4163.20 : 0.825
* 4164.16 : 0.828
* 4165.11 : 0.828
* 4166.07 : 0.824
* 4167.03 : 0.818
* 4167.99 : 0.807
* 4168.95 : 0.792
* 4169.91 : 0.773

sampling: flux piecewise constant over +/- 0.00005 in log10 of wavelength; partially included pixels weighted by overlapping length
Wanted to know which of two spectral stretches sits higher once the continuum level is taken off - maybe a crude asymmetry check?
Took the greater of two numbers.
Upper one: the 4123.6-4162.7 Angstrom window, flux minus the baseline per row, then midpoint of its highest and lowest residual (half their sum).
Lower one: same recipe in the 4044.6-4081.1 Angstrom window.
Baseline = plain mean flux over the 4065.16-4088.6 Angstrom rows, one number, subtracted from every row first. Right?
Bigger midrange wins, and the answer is -0.05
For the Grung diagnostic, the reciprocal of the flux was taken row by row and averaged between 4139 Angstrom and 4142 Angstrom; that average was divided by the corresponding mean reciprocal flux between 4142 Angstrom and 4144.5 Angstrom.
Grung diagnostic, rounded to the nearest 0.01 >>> 0.94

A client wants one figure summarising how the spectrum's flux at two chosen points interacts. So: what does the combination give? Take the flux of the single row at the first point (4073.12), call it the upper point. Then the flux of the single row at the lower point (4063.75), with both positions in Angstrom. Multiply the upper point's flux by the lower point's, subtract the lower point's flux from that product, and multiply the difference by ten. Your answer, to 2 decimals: -1.63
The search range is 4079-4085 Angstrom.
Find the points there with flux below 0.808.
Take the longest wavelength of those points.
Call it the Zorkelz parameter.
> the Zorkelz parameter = 4084.39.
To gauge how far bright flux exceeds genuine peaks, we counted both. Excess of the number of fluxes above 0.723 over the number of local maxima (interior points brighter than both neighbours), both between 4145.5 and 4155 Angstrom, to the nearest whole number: 2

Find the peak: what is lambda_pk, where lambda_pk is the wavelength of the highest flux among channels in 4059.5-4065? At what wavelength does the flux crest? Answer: 4064.69 Angstrom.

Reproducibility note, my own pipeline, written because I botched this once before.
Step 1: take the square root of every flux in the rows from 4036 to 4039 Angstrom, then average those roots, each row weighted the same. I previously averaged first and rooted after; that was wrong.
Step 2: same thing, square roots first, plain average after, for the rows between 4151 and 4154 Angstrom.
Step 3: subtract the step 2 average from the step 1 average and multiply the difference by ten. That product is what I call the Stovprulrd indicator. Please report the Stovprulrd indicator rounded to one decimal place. 1.0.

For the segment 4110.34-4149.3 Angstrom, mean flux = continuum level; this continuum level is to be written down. 0.75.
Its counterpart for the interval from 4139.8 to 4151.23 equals 0.70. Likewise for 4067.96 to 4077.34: 0.77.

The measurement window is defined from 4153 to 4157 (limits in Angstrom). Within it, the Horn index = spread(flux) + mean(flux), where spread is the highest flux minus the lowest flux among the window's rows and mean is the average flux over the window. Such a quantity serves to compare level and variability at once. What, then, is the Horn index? 0.78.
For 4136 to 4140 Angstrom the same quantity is 0.78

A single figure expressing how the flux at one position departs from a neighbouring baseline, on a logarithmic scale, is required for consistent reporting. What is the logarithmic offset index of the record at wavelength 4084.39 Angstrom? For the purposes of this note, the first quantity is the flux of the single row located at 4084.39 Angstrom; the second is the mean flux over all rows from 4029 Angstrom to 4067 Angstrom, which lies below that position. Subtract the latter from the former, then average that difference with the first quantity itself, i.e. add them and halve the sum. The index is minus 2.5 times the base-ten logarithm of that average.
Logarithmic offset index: 0.96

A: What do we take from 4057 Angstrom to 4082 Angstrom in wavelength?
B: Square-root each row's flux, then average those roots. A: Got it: 0.857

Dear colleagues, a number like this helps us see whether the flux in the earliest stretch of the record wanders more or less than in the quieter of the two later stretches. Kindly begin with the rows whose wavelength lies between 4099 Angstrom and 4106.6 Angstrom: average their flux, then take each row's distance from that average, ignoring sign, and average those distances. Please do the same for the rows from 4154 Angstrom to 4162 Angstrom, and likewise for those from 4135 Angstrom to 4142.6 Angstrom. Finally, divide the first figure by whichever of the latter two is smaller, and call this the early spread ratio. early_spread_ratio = 0.4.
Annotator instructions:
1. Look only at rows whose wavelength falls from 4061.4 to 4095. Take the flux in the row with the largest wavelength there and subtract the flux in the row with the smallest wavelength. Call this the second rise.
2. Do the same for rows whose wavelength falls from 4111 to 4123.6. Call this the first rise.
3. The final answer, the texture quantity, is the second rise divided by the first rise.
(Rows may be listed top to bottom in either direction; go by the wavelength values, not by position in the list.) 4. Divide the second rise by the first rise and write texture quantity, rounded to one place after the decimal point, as 2.0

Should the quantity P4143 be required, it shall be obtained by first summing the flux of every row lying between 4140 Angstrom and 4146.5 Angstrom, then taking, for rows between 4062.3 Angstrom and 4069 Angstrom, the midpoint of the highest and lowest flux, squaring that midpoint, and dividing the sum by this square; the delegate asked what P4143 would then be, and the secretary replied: 9.2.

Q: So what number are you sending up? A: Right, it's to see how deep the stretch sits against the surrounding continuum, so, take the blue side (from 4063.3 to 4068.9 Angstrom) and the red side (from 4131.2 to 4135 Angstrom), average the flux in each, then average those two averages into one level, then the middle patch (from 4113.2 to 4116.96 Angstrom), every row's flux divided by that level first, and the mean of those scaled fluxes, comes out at 0.99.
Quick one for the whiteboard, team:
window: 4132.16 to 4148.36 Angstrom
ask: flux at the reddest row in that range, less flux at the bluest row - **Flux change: -0.043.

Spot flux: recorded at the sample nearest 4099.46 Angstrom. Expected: 0.686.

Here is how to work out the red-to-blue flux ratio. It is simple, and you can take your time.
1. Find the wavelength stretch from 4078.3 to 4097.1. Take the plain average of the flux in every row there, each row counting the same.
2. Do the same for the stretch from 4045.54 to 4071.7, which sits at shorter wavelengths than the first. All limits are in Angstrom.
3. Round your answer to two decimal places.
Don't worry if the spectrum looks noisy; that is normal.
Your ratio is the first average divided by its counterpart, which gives 1.14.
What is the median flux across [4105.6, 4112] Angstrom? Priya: 0.72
